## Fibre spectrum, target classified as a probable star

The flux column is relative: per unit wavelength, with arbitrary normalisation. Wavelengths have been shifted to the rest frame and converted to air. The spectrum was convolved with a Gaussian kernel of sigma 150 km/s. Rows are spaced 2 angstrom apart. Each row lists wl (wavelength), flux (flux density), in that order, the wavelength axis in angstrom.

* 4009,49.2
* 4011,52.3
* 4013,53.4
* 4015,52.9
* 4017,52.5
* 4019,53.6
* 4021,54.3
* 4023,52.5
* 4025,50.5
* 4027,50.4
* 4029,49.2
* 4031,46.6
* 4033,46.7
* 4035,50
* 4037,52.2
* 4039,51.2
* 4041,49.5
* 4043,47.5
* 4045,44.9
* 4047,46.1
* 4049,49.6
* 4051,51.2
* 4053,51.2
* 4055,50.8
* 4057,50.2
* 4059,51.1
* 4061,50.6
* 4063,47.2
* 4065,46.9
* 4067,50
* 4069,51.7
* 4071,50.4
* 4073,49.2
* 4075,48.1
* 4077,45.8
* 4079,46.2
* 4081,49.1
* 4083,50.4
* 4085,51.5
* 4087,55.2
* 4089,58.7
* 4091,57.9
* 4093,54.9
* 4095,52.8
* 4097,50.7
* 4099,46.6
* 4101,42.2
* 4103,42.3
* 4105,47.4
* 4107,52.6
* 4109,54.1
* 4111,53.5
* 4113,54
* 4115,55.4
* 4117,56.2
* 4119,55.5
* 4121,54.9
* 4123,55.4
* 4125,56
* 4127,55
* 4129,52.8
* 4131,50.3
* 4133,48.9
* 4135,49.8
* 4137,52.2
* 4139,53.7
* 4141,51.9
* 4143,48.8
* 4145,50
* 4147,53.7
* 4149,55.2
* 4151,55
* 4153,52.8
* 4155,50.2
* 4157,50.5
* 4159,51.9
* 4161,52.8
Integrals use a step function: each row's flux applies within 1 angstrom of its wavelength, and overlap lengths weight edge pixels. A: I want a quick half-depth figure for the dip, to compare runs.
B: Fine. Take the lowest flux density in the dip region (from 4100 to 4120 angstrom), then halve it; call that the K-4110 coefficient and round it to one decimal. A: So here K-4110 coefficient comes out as 21.1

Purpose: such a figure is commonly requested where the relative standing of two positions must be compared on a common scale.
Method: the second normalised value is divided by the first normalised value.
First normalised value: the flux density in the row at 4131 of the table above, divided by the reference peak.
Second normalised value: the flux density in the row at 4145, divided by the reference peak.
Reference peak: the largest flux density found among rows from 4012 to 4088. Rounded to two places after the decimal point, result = 0.99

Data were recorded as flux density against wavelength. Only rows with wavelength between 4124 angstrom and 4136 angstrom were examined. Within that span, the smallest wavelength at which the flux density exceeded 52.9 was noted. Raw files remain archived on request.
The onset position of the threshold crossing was 4125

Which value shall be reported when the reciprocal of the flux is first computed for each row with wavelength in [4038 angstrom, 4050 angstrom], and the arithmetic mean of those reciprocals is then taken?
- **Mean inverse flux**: 0.0208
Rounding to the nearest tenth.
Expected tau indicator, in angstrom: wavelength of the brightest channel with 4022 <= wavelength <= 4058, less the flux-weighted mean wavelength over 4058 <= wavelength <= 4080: -45.9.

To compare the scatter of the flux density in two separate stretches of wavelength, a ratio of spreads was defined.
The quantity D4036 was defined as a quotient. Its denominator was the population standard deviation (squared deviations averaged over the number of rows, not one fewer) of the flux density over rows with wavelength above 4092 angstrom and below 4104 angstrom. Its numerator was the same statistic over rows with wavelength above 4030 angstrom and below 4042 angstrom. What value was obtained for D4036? 0.43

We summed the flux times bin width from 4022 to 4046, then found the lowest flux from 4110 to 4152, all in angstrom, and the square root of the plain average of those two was 24.8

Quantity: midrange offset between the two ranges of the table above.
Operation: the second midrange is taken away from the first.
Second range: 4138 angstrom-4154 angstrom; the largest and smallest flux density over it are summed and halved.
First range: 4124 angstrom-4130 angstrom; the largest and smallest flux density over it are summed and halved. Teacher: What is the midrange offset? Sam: 2.4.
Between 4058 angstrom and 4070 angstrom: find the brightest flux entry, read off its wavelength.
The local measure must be 4069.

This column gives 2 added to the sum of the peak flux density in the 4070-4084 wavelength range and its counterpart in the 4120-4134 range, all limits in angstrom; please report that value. 108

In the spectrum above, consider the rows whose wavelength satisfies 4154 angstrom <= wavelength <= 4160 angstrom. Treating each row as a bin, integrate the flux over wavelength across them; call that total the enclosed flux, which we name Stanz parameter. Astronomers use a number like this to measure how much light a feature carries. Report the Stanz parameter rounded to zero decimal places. 305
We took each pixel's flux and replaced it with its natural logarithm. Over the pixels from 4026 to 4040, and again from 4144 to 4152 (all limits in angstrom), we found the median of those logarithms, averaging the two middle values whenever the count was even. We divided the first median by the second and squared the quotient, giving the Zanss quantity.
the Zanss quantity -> 0.96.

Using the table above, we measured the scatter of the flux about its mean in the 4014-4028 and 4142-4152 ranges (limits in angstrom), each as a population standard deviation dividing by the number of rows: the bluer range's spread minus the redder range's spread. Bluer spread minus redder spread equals -1.28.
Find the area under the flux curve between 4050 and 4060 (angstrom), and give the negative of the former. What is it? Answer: -509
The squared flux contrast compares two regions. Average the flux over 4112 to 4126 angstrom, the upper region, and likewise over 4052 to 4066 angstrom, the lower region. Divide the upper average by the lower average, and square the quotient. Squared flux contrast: 1.24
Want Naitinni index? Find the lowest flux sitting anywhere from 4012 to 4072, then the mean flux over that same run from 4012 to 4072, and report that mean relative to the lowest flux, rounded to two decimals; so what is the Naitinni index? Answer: 1.12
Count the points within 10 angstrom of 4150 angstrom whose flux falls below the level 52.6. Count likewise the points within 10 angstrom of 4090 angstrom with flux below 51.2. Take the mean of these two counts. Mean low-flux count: 5.00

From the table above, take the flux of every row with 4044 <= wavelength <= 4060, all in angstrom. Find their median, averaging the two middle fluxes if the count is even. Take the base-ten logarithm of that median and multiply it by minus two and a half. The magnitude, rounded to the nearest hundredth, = -4.26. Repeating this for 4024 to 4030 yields -4.26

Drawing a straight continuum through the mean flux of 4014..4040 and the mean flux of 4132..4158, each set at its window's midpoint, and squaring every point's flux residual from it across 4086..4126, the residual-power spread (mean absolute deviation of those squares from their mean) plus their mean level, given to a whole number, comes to 40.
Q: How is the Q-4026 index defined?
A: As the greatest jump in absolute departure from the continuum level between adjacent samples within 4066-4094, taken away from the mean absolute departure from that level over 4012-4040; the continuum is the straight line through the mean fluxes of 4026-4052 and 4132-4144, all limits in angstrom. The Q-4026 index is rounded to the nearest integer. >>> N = -1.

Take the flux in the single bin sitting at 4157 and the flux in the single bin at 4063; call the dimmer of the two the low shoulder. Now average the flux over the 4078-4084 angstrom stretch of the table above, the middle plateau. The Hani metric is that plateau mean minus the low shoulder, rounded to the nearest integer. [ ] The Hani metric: 1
